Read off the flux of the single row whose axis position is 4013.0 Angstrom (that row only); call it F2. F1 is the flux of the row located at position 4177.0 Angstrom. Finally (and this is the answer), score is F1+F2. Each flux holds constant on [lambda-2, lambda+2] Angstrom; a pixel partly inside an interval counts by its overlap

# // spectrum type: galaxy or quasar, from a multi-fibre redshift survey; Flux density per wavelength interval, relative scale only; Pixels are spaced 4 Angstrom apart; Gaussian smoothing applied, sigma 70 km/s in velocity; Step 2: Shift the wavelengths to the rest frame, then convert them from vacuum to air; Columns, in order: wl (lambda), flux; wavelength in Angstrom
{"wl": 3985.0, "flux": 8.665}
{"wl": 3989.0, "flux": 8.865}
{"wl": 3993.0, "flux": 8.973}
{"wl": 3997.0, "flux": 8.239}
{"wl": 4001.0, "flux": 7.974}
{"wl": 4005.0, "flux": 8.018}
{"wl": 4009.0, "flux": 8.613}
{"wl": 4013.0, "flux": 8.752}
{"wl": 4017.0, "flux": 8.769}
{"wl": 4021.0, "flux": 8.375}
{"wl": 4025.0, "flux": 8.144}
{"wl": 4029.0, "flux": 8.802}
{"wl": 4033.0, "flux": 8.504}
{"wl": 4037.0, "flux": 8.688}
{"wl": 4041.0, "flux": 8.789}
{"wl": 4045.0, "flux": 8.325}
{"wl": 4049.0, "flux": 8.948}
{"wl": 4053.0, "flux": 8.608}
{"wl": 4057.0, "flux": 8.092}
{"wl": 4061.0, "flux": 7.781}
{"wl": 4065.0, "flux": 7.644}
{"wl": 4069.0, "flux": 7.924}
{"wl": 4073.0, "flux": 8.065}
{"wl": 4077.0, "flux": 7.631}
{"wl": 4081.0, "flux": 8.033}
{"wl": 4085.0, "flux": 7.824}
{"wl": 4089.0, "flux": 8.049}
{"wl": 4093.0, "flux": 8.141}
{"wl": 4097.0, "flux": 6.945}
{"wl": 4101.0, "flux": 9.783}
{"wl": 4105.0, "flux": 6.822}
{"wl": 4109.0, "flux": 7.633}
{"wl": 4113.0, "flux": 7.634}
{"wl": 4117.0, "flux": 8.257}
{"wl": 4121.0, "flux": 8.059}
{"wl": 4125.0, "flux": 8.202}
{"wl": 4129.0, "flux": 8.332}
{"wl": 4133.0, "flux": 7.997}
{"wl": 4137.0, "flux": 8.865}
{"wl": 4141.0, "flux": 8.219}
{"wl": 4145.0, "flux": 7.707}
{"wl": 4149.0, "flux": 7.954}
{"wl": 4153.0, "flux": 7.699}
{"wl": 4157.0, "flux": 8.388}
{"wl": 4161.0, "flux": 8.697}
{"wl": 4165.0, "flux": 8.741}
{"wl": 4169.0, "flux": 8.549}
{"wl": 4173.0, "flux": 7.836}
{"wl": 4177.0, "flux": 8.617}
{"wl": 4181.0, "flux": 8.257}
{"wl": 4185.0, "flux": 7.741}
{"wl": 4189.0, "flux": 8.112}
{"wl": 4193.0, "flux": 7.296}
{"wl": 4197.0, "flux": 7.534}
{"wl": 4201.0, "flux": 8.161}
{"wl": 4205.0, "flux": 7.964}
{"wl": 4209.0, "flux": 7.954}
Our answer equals 17.4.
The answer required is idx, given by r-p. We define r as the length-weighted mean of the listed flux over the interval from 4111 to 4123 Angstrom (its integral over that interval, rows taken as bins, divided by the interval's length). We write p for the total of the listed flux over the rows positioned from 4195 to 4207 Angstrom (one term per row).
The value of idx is -15.7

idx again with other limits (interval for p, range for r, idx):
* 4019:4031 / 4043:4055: -16.7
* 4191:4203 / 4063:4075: -15.1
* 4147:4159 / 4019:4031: -15.6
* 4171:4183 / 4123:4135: -16.5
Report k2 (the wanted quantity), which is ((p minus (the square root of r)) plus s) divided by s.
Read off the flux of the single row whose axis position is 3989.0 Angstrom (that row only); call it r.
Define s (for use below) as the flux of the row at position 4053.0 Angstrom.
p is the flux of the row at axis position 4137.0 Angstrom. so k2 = 1.68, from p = 8.865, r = 8.865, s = 8.608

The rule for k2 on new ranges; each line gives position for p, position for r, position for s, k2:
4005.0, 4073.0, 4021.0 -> 1.62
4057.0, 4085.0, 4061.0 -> 1.68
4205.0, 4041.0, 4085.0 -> 1.64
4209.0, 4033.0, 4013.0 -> 1.58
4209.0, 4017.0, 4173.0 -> 1.64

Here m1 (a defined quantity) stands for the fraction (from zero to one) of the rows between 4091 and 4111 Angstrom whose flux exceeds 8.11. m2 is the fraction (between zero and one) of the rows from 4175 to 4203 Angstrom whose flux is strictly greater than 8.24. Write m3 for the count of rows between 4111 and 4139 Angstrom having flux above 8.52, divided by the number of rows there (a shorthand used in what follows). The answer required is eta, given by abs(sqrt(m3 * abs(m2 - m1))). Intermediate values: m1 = 0.40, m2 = 0.29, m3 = 0.143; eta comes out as 0.13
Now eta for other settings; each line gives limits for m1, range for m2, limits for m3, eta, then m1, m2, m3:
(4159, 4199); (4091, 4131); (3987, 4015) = 0.41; 0.60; 0.30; 0.571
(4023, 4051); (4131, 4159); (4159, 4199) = 0.53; 1.00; 0.29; 0.400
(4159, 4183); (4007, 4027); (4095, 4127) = 0.06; 0.83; 0.80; 0.125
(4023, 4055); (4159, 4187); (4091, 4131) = 0.17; 1.00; 0.71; 0.100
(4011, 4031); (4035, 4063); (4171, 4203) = 0.19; 1.00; 0.71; 0.125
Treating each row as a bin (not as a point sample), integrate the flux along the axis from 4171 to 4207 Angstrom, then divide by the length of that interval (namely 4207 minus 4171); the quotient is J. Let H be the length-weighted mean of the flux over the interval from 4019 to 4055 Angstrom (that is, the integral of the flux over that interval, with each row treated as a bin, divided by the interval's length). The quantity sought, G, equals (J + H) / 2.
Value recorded 8.26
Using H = 8.6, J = 7.95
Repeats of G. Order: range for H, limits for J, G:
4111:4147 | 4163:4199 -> 8.11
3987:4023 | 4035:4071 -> 8.41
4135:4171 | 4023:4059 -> 8.43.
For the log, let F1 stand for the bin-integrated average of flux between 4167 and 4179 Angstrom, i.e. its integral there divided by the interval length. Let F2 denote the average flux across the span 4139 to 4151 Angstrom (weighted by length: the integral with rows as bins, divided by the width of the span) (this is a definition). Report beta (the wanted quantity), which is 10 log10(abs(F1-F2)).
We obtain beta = -4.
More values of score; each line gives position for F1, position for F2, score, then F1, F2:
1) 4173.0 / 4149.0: 15.8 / 7.836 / 7.954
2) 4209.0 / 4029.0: 16.8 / 7.954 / 8.802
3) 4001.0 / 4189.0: 16.1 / 7.974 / 8.112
